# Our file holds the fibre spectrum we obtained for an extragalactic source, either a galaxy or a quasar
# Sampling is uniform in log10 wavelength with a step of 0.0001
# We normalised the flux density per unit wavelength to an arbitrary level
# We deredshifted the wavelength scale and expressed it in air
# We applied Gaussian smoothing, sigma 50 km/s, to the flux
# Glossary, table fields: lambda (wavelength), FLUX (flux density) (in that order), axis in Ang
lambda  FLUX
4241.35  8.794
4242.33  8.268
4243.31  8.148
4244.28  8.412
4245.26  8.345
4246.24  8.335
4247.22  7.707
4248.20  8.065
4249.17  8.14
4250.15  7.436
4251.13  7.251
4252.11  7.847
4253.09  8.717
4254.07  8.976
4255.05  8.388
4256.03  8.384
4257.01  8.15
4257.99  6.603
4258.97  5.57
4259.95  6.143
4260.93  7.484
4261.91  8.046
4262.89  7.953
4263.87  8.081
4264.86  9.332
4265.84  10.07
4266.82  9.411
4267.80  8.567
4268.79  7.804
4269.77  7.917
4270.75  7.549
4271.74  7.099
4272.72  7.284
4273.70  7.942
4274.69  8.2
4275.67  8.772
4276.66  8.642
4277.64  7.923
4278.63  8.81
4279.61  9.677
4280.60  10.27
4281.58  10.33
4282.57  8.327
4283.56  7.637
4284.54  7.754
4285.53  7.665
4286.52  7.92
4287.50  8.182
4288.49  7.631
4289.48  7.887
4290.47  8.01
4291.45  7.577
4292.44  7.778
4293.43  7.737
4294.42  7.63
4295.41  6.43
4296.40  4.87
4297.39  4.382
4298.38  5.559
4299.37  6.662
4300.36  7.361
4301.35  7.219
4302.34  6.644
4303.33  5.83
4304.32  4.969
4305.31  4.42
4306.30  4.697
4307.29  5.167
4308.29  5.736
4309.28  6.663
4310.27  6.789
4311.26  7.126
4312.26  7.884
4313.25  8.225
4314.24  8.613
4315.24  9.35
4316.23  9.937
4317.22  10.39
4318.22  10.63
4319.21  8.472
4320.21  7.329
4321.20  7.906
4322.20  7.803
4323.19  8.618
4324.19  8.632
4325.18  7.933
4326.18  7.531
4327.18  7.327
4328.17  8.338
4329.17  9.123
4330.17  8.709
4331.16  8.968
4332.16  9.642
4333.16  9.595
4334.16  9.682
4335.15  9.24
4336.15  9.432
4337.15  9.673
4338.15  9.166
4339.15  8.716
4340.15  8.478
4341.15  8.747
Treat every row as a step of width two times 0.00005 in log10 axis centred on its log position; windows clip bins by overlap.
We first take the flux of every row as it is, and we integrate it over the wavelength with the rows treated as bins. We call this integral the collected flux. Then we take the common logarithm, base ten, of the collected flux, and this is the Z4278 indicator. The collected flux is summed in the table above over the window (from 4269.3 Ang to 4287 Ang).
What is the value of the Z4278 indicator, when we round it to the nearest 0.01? 2.17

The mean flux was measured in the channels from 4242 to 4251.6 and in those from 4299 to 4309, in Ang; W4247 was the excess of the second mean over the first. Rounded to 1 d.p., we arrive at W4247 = -2.1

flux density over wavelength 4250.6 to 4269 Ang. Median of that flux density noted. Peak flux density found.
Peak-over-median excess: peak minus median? 2.0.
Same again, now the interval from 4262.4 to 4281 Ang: 2.1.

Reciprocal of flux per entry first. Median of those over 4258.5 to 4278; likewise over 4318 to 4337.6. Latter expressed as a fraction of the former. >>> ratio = 0.92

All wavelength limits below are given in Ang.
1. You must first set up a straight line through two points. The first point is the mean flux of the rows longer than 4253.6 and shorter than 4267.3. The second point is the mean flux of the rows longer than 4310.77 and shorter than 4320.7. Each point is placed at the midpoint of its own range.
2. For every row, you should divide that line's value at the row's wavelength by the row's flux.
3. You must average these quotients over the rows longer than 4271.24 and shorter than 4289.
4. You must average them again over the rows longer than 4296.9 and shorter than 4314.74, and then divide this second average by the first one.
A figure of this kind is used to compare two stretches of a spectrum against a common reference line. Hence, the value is 1.41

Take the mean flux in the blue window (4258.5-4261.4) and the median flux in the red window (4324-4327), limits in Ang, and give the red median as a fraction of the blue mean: 1.24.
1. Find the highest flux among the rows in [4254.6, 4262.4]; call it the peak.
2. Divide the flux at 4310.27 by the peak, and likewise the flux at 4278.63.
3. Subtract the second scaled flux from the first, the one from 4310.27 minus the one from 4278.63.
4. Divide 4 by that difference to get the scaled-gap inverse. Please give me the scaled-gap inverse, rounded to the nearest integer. -17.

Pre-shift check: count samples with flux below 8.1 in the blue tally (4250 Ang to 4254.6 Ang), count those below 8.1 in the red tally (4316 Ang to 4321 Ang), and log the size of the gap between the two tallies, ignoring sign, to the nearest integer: 2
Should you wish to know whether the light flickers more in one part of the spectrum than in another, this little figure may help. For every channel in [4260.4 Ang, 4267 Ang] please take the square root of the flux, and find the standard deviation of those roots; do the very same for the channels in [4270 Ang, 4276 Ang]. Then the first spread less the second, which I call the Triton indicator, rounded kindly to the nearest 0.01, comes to 0.05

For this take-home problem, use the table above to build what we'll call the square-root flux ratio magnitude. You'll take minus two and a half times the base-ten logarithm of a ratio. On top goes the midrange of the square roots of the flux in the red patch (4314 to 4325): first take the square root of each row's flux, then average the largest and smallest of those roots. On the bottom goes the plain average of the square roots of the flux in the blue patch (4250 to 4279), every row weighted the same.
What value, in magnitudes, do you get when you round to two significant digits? -0.059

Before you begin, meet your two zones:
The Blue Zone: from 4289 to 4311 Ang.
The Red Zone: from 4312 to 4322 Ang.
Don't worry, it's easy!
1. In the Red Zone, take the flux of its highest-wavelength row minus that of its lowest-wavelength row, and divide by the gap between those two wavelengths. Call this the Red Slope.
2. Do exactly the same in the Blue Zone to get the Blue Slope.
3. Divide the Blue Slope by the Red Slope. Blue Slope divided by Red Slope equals -21.5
